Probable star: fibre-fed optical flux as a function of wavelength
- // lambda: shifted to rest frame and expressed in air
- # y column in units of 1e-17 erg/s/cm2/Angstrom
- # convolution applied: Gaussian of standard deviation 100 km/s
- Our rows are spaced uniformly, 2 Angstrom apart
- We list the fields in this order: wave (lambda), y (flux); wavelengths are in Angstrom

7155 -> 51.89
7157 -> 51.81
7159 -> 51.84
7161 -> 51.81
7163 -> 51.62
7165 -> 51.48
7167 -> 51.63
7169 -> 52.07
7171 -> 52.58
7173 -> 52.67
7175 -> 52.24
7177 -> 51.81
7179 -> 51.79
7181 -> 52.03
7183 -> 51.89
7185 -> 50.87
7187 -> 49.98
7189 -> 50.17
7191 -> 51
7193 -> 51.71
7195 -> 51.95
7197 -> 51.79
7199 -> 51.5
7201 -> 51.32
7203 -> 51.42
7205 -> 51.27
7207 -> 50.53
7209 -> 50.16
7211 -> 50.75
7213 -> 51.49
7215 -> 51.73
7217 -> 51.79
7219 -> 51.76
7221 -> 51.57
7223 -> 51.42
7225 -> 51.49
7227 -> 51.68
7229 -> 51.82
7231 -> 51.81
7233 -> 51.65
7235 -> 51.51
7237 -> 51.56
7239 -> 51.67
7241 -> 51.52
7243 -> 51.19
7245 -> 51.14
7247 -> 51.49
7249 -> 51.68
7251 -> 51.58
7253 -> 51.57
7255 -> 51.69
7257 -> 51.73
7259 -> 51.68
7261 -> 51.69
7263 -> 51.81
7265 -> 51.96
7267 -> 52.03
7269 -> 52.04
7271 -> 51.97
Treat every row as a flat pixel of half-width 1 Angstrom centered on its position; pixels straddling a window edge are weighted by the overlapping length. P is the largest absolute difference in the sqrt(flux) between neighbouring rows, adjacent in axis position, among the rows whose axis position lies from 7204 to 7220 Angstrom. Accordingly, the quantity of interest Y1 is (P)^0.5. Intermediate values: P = 0.05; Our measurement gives 0.23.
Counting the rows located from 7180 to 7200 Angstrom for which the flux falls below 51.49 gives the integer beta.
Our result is 4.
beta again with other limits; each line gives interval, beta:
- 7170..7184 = 0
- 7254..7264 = 0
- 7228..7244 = 1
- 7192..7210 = 5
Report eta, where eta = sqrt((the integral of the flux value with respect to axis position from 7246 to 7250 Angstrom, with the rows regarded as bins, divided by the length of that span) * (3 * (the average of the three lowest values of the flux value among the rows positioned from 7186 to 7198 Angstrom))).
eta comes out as 88.3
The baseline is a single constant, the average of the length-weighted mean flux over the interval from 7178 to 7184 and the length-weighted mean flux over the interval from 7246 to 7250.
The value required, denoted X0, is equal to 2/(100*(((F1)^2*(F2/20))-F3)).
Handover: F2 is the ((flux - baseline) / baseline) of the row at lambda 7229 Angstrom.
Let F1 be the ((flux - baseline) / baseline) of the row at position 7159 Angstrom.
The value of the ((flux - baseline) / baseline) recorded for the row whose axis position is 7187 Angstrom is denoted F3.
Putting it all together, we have 0.6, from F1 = 0.002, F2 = 0.001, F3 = -0.0341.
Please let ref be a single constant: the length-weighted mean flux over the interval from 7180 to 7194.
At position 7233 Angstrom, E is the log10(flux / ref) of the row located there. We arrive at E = 0.0047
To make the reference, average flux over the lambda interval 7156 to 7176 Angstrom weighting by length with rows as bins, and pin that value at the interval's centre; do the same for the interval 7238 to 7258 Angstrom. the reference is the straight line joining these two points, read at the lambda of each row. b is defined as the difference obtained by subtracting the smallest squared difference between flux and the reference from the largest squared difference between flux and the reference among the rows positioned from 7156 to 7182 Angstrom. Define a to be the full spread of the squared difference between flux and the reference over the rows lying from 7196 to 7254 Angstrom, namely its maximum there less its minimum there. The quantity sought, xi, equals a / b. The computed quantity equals 5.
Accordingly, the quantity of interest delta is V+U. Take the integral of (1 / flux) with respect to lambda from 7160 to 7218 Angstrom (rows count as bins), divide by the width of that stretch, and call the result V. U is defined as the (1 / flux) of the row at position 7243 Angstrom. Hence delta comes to 0.0390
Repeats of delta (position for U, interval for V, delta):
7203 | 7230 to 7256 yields 0.0388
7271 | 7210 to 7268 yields 0.0386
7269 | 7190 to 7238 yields 0.0387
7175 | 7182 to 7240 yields 0.0386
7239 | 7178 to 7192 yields 0.0389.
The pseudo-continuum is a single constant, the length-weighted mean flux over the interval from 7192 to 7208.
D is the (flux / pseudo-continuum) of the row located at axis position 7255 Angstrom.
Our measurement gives 1.00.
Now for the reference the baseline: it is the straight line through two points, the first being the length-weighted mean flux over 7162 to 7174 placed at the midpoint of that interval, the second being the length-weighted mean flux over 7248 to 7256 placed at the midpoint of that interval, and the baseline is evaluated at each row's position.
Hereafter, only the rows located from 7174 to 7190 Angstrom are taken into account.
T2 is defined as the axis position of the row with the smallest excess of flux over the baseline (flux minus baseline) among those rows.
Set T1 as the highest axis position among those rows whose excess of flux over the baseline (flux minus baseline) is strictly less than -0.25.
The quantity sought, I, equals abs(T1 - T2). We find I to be 2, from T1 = 7189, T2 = 7187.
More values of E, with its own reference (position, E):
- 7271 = 0.0074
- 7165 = 0.0033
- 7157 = 0.0061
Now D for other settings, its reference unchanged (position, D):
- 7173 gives 1.02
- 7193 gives 1.01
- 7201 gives 1.00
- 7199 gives 1.00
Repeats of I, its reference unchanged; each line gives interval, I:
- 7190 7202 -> 10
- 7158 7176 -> 2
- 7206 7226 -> 16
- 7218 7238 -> 2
